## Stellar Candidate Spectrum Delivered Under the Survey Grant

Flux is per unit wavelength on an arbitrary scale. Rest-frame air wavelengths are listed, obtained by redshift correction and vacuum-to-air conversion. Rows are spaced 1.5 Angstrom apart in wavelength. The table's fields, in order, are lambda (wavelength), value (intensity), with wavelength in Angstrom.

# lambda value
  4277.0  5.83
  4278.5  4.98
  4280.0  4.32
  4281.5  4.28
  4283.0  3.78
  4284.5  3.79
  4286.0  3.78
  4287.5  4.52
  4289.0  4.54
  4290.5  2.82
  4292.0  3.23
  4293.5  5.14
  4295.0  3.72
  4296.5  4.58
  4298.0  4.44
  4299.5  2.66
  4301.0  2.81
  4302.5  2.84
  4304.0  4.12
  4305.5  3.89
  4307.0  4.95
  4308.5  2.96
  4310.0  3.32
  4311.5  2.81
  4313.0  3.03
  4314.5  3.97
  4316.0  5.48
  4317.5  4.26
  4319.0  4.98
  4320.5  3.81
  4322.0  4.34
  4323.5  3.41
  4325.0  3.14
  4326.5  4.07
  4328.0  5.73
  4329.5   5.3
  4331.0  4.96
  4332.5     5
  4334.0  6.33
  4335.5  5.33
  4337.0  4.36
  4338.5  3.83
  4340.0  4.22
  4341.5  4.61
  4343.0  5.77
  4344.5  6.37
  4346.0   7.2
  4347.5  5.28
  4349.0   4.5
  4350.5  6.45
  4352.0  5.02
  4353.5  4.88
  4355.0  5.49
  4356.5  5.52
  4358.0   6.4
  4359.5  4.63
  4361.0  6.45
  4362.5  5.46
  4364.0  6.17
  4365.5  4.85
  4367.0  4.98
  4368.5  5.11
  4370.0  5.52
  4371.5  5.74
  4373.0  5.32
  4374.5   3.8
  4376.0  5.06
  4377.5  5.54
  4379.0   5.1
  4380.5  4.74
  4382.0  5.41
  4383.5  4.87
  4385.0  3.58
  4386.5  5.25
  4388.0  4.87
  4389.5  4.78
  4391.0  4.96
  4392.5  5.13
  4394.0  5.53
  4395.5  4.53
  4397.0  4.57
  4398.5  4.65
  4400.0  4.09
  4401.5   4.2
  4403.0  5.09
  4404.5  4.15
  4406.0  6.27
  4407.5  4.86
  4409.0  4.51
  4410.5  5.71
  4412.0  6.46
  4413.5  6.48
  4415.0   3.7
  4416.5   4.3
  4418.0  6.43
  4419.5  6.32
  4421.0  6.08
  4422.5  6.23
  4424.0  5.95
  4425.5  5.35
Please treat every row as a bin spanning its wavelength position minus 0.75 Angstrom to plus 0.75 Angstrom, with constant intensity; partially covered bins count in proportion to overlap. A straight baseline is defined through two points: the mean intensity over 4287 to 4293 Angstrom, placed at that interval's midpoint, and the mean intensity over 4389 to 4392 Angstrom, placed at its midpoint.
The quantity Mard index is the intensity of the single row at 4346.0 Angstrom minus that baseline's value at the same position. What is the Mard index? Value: 2.8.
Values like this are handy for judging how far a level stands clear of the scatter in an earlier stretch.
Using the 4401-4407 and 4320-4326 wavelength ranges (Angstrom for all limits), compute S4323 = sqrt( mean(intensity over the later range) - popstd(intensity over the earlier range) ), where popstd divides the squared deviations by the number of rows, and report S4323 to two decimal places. 2.12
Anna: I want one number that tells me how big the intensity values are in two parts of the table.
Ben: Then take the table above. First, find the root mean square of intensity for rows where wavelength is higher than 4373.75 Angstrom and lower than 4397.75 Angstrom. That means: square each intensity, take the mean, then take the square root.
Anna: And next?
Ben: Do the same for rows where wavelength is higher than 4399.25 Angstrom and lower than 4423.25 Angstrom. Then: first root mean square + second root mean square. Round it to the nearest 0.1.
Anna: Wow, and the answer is 10.3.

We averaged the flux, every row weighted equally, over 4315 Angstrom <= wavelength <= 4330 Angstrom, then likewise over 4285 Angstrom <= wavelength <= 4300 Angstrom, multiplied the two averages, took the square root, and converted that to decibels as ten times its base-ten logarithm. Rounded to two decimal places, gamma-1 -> 6.22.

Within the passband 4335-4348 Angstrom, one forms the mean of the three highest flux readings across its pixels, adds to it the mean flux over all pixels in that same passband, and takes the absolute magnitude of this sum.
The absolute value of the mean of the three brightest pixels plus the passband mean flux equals 11.7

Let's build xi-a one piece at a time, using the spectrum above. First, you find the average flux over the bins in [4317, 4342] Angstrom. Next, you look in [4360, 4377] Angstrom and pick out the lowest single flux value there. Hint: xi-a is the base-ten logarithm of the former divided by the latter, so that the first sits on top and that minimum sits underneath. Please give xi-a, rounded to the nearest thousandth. 0.080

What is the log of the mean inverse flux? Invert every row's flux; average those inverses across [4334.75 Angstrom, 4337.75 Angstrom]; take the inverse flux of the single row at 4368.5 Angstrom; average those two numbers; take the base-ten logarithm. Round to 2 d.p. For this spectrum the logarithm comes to -0.69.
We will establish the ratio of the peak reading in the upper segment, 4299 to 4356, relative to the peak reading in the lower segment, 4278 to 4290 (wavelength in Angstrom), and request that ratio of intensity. 1.45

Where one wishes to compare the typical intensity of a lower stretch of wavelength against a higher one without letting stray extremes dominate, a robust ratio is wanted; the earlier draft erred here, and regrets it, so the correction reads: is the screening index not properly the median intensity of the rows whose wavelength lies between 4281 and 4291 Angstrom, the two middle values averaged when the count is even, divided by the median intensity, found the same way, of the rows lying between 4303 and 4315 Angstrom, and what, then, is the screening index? 1.05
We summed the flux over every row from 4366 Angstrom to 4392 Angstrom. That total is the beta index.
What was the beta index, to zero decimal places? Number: 85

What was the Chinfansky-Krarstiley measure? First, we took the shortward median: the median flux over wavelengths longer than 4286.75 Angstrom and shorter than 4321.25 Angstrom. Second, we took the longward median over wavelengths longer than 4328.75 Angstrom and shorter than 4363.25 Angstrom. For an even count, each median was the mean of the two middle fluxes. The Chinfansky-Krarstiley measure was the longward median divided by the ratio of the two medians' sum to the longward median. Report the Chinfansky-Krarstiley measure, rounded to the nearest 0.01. 3.06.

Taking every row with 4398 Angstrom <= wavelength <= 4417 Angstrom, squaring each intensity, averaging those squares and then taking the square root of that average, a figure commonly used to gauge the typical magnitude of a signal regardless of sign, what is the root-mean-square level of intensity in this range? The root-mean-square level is 5.0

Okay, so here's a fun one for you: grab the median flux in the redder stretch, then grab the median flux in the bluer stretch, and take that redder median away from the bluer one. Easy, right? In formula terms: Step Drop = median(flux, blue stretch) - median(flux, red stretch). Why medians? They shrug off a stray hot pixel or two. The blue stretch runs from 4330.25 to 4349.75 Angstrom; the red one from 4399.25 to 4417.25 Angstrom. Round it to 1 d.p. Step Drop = 0.3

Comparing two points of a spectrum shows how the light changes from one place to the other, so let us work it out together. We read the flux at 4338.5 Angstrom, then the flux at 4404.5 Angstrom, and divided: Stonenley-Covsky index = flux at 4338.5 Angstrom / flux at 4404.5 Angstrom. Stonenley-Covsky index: 0.92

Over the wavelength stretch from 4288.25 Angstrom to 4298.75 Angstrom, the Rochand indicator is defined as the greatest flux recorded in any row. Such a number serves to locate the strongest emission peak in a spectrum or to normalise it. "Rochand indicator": 5.14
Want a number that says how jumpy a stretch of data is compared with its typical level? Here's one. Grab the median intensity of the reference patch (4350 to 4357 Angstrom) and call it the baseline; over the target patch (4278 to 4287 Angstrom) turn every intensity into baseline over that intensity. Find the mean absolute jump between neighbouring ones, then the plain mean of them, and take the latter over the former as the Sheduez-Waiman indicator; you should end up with 18.7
